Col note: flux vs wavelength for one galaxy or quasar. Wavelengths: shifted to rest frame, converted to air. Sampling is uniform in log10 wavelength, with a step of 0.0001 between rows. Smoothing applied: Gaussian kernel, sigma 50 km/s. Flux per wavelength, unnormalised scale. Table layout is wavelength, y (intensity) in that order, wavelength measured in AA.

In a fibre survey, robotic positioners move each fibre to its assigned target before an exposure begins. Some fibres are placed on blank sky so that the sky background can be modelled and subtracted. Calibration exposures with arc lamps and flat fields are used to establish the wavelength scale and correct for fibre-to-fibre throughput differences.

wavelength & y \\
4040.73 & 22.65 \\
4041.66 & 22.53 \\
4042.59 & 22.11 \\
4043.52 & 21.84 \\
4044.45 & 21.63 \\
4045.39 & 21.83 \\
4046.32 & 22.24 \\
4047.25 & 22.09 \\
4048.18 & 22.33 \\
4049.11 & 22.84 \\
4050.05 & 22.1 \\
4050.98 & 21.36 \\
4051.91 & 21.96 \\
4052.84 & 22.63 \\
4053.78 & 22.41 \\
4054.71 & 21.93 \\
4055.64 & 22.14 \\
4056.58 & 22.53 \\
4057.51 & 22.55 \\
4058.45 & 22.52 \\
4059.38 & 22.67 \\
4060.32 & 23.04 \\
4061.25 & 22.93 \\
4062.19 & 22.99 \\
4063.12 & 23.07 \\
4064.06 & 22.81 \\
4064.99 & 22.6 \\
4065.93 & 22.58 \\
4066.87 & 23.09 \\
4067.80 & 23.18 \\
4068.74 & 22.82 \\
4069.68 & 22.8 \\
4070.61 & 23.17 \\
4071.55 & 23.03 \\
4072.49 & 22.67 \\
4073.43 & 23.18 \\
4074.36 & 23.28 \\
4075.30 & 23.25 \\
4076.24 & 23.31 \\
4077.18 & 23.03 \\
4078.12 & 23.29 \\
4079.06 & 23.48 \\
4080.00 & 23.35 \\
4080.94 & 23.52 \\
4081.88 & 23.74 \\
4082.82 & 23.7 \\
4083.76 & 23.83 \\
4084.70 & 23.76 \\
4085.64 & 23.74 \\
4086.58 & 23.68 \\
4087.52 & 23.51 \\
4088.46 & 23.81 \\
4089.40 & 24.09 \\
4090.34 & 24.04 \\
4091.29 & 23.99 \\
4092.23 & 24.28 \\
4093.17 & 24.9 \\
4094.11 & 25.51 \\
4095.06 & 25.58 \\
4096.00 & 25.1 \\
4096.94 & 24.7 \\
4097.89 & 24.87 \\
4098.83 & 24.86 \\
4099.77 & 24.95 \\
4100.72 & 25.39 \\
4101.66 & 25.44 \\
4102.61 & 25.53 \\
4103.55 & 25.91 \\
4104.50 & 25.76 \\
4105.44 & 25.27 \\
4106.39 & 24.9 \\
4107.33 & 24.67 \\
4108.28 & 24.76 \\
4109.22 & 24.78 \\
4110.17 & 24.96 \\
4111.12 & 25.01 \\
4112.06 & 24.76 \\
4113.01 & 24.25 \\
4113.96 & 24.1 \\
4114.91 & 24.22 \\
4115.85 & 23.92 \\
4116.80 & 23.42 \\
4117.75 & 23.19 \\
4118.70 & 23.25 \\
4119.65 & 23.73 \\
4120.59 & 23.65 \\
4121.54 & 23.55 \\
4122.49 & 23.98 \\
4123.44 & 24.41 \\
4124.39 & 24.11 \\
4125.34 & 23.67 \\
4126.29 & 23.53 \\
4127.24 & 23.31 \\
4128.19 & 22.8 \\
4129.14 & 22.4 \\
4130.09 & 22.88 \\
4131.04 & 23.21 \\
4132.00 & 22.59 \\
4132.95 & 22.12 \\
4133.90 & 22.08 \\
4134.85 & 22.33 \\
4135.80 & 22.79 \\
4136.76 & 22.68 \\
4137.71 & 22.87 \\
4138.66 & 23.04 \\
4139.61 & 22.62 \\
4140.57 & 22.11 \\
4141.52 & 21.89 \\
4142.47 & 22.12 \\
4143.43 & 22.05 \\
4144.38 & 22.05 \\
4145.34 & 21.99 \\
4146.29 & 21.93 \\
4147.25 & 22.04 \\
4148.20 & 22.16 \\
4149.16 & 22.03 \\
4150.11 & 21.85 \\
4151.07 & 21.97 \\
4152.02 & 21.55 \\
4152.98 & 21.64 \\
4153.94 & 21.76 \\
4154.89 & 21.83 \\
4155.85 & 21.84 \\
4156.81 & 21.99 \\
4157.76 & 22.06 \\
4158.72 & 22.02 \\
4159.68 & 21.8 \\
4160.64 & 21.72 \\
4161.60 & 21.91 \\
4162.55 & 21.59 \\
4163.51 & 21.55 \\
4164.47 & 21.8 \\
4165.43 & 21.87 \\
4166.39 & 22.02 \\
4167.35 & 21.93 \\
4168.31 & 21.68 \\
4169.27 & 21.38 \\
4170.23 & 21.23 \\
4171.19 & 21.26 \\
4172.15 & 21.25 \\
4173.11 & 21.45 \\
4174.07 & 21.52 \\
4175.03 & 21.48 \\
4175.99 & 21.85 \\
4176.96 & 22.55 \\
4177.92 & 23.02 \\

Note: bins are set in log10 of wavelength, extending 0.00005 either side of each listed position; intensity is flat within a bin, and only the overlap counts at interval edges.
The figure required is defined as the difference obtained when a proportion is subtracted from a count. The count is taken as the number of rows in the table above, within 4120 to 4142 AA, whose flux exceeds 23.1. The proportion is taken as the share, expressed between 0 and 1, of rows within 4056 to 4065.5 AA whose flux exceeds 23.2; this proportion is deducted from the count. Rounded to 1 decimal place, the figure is 9.0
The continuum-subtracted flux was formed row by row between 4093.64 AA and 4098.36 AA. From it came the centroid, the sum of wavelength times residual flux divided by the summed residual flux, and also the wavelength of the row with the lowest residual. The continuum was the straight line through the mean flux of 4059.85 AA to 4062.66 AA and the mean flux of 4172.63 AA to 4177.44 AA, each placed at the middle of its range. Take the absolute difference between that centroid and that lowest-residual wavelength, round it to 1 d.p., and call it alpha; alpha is 1.1 AA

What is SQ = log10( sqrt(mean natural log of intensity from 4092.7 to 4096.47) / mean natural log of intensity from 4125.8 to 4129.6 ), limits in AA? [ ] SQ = -0.242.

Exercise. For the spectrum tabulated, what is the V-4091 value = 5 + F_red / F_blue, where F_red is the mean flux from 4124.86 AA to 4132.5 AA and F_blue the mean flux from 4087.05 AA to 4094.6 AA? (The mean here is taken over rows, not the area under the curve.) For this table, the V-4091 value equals 5.95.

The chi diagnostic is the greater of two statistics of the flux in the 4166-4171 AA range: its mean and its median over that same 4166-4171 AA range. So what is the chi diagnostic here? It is 21.7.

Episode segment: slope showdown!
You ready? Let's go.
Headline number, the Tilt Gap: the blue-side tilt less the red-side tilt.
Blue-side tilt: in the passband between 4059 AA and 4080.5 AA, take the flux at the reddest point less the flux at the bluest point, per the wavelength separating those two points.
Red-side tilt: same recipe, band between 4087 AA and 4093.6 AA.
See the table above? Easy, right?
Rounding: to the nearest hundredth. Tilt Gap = -0.21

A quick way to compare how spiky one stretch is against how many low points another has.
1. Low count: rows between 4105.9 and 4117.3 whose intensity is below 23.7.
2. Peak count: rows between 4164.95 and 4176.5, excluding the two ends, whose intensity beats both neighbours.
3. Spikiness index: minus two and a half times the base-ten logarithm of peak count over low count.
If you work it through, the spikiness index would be -1.2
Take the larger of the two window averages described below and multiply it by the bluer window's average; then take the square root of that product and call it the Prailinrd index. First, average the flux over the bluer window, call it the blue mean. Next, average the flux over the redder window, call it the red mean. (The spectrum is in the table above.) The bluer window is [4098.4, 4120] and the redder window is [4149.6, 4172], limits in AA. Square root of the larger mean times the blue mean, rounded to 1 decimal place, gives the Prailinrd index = 24.7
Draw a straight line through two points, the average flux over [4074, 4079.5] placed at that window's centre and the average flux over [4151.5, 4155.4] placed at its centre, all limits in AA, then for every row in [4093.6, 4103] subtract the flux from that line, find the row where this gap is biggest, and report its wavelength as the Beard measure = 4096.94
